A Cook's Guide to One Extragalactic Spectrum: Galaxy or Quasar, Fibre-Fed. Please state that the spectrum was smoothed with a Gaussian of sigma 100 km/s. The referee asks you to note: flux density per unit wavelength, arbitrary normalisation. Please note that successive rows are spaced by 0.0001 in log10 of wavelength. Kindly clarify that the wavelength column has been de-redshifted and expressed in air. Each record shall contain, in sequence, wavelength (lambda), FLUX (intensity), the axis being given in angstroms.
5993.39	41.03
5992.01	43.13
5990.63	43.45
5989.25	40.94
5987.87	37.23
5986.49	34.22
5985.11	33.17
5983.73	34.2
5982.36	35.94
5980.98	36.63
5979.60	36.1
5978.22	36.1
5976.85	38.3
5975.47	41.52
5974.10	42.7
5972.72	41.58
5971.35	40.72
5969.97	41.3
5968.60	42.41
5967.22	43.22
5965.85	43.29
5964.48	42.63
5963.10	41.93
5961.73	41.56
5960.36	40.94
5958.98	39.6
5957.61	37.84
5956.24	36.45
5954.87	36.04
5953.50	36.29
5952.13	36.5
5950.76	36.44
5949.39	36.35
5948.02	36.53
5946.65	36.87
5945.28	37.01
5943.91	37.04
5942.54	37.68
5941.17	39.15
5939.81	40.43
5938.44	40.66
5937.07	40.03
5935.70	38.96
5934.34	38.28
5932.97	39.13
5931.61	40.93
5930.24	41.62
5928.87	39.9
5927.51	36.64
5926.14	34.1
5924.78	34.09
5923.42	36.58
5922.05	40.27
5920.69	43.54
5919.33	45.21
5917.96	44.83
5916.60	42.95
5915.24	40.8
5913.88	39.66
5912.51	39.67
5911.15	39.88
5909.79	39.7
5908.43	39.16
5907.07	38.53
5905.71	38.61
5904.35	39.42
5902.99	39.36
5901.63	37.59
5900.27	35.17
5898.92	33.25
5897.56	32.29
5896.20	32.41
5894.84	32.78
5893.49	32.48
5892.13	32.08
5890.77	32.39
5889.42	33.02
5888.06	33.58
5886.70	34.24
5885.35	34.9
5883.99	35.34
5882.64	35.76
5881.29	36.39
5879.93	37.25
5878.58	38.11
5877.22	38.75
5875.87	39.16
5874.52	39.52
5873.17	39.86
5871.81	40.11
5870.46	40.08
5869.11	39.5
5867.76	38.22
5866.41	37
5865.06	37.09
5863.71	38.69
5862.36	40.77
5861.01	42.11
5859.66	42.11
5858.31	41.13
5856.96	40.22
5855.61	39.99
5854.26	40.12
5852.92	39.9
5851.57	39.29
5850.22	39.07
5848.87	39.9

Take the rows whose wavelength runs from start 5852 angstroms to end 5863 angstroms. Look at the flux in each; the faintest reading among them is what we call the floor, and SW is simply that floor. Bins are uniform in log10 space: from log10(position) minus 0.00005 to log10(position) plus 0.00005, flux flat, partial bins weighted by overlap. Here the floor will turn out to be 39.9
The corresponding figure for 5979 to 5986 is 33.17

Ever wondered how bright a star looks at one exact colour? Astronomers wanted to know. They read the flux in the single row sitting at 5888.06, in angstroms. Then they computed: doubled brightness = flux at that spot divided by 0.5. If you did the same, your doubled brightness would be 67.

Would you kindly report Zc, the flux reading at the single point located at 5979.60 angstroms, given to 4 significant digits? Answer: 36.10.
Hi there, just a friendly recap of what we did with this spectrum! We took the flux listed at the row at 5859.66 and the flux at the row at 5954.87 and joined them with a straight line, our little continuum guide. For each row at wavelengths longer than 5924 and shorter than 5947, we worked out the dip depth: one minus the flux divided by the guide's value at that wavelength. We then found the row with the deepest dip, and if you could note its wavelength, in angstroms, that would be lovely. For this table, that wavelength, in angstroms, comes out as 5924.78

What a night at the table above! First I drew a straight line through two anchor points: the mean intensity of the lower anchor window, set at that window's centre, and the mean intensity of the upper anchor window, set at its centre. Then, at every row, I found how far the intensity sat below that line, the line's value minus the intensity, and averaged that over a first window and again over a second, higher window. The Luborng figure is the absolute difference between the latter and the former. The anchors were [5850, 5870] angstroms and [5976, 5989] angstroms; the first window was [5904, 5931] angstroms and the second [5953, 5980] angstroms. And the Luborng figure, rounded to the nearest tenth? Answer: 1.8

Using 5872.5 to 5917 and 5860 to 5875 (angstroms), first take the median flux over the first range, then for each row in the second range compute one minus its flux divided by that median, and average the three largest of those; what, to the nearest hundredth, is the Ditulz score 0.00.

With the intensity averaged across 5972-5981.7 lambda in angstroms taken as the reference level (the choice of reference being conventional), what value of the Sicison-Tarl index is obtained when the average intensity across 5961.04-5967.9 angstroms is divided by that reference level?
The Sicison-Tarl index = 1.09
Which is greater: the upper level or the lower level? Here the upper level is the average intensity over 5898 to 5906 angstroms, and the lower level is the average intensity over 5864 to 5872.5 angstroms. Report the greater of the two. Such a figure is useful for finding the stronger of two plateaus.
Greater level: 38.7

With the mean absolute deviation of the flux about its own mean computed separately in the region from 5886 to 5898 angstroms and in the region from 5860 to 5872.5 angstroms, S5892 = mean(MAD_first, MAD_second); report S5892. 1.0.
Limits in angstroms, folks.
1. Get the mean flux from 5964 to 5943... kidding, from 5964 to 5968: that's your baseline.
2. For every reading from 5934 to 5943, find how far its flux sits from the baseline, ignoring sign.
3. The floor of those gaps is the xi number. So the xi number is 2.4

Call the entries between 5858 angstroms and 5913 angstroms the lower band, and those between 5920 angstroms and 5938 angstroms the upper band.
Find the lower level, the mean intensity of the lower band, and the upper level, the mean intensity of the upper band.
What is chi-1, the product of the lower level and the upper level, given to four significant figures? 1445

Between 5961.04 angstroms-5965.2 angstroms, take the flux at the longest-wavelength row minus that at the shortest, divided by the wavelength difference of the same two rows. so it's 0.4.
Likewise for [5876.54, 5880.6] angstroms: -0.6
